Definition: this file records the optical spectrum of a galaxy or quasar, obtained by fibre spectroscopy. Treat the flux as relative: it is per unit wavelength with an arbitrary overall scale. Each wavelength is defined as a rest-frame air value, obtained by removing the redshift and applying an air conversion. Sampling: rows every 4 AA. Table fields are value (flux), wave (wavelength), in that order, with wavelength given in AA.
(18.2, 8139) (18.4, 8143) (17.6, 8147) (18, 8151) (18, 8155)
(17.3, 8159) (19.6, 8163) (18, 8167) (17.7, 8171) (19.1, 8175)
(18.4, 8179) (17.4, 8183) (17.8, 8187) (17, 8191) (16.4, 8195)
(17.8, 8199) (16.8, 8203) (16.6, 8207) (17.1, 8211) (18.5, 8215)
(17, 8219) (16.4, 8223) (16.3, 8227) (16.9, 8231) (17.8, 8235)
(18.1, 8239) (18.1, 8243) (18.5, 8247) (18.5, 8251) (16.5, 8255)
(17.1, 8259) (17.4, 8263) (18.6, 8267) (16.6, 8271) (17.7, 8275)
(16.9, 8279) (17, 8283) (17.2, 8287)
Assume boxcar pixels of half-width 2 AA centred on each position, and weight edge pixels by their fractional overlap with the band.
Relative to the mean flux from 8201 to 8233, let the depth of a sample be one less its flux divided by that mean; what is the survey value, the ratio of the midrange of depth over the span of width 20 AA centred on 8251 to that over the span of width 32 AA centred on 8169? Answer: 0.37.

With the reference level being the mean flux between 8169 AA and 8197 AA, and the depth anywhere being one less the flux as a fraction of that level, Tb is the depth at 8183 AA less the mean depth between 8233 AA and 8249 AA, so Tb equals 0.04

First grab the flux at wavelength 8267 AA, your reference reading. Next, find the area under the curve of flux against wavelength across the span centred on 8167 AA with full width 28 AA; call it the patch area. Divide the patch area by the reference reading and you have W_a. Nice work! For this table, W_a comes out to 27.5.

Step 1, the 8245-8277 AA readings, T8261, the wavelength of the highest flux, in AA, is 8267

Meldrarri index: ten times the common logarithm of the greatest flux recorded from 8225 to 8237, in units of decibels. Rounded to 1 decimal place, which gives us 12.5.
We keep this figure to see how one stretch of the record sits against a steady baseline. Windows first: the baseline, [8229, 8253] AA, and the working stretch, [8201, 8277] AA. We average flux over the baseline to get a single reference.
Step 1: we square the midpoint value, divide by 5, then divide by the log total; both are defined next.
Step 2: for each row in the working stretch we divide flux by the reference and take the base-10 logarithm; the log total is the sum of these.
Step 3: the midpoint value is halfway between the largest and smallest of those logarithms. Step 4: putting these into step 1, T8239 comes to -0.0001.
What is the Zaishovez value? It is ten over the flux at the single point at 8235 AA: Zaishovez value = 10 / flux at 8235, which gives 0.562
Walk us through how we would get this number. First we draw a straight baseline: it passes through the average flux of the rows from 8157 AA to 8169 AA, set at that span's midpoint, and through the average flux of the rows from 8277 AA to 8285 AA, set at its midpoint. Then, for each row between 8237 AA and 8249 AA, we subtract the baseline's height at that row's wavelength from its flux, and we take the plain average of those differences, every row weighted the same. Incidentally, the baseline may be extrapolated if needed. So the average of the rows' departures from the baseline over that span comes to 0.85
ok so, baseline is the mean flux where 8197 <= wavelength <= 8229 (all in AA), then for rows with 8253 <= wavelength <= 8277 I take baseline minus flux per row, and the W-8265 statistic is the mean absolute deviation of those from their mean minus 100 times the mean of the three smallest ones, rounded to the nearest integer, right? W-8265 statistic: 84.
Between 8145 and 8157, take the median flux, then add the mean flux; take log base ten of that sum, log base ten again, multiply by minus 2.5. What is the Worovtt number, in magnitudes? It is -0.479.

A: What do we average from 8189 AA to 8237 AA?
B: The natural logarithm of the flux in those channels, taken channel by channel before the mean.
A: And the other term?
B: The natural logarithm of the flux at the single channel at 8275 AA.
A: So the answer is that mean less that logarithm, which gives -0.04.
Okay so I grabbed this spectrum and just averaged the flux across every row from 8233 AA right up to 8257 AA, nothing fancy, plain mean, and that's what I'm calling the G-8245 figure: 17.9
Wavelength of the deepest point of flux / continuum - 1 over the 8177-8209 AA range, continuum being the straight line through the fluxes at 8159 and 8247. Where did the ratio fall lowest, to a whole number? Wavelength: 8195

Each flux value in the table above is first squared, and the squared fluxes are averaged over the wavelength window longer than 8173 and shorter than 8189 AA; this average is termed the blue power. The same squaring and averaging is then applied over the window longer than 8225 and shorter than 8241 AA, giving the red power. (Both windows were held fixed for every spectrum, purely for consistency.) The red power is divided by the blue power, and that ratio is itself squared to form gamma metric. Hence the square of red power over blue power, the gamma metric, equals 0.82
